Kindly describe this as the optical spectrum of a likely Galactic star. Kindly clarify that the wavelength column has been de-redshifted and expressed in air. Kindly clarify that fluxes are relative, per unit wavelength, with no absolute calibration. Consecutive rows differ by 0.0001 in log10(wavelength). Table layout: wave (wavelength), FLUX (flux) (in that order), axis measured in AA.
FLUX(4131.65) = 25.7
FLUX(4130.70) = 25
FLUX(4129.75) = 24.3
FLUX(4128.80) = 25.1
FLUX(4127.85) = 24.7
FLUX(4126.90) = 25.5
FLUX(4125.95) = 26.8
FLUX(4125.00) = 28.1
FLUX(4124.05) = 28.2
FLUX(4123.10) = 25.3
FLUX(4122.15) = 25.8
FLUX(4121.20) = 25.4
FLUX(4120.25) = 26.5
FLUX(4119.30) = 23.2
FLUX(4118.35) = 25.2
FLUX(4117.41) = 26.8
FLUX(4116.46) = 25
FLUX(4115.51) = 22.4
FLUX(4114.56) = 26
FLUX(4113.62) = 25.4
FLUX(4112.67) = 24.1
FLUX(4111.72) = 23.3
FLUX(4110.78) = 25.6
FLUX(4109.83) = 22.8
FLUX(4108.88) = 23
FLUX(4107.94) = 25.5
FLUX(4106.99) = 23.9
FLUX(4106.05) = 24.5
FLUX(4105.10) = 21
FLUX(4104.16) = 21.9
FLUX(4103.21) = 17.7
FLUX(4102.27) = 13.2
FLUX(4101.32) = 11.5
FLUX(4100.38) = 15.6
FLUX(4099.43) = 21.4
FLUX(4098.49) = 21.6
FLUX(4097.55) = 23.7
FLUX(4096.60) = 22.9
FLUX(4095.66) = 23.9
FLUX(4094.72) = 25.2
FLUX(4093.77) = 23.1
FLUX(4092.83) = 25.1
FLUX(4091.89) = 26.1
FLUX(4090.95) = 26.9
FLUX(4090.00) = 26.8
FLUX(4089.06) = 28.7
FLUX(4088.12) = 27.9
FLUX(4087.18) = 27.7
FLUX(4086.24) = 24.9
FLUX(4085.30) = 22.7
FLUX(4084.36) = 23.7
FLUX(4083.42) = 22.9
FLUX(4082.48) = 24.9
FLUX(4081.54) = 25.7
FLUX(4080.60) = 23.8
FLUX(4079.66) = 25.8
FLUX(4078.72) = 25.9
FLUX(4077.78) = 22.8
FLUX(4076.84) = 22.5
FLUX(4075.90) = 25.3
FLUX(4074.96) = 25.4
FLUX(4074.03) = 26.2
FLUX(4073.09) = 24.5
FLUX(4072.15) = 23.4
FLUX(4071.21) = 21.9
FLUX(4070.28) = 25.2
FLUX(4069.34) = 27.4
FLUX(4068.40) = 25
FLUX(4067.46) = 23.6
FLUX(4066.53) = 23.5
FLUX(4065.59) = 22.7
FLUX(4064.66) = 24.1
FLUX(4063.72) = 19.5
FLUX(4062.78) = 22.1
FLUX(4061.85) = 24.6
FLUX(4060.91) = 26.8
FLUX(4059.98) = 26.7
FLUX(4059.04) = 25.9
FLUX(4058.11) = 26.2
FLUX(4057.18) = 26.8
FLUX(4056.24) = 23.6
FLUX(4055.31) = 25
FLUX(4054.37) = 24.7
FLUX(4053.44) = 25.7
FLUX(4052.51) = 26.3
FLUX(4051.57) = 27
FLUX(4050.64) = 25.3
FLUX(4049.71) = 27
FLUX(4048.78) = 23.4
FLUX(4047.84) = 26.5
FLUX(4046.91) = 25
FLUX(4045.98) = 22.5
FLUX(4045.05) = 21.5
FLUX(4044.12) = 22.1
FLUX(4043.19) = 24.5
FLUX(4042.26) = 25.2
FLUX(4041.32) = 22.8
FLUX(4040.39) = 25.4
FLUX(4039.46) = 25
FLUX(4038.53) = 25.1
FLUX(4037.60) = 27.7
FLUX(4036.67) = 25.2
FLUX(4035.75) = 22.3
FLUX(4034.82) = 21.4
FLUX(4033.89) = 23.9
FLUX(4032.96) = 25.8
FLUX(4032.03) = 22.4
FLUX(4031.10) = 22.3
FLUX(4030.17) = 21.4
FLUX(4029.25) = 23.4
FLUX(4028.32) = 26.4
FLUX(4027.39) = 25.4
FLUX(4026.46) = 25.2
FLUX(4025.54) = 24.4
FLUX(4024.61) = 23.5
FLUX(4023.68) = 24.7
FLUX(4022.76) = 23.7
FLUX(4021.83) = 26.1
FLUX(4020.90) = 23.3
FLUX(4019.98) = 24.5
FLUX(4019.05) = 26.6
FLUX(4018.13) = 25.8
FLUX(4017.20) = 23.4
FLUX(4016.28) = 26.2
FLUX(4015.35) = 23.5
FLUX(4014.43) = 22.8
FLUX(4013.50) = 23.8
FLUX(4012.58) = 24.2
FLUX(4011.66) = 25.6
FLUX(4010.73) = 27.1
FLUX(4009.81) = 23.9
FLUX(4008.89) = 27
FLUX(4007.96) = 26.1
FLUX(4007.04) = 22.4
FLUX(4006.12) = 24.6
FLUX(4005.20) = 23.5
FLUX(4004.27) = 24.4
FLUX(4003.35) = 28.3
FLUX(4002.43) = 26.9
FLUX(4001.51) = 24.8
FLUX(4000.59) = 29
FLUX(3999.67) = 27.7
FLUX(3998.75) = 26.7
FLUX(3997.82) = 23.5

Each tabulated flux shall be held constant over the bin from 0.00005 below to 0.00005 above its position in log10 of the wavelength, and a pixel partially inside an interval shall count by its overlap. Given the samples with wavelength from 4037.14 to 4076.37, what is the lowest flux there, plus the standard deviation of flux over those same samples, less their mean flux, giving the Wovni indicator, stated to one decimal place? -3.4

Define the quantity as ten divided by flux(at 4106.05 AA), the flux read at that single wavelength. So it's 0.408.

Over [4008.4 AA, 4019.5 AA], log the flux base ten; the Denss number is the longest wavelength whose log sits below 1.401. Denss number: 4017.20 AA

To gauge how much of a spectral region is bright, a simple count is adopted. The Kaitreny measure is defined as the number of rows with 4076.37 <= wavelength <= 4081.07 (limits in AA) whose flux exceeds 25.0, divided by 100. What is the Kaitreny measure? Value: 0.020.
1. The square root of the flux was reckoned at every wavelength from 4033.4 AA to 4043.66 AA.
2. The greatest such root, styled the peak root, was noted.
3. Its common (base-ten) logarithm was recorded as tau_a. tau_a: 0.721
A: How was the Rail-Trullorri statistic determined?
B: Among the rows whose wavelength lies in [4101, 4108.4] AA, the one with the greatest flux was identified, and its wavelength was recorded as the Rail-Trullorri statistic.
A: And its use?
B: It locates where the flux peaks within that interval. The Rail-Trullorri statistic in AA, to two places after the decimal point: 4107.94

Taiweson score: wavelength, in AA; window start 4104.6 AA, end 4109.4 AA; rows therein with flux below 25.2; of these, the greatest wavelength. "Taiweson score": 4108.88 AA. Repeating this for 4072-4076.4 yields 4073.09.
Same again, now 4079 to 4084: 4083.42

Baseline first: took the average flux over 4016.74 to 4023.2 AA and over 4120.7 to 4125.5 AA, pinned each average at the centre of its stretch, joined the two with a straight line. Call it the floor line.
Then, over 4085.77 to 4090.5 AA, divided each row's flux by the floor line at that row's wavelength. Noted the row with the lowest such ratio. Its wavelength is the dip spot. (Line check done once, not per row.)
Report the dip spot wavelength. 4086.24 AA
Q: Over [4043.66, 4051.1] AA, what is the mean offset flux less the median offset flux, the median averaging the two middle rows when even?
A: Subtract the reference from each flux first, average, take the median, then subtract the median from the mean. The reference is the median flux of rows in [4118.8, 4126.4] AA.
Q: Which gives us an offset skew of 0.0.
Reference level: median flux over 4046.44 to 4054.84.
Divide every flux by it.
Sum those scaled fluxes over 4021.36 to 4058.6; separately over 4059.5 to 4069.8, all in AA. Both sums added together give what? 49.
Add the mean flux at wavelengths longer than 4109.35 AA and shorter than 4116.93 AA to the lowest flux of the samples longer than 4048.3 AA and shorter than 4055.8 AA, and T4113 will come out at 47.7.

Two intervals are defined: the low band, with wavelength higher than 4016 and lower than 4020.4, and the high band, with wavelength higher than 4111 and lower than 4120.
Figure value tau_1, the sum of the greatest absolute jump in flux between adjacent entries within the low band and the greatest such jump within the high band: 6.4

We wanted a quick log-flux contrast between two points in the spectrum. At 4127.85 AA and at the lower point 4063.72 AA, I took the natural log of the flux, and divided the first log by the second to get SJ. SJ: 1.08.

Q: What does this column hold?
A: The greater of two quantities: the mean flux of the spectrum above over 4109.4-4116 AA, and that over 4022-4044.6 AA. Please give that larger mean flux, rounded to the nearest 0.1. 24.2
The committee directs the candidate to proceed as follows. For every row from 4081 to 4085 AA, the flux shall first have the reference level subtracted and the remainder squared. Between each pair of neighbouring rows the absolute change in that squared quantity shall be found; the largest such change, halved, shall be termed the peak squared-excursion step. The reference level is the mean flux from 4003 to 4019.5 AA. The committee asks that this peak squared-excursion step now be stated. 2.1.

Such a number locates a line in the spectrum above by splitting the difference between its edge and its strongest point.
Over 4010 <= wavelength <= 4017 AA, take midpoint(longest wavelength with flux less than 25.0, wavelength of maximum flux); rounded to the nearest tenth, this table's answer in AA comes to 4013.0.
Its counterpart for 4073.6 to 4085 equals 4079.2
